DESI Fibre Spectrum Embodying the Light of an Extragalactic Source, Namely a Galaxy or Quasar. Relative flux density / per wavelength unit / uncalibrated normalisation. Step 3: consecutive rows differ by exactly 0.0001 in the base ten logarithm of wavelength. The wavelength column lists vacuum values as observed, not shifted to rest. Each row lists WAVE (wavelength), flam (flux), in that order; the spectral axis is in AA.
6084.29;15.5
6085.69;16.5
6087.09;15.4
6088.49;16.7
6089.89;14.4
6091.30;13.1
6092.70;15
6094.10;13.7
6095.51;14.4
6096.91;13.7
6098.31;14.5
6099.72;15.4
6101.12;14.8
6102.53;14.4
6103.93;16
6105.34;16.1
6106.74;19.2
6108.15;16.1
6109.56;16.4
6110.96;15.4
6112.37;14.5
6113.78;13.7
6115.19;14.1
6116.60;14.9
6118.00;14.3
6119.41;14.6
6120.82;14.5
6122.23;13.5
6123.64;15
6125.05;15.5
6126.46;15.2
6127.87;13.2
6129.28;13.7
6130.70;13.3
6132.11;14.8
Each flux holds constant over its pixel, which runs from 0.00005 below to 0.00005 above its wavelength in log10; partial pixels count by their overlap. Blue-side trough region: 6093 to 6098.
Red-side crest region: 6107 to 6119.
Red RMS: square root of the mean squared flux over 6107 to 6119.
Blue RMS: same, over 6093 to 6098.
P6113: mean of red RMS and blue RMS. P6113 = 14.4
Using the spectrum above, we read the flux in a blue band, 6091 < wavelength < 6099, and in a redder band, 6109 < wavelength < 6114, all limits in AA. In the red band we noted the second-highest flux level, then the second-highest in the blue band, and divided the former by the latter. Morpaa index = 1.06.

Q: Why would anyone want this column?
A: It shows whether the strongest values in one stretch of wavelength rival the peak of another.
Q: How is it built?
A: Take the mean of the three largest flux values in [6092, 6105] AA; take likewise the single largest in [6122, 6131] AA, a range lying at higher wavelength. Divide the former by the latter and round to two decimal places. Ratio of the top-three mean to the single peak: 1.00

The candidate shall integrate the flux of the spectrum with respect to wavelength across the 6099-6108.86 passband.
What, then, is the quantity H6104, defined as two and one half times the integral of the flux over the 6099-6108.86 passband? 394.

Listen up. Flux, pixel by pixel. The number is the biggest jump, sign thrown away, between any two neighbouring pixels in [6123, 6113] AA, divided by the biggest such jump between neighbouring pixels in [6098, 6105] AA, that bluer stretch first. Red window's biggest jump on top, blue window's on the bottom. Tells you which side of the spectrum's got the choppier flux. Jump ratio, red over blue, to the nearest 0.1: 0.6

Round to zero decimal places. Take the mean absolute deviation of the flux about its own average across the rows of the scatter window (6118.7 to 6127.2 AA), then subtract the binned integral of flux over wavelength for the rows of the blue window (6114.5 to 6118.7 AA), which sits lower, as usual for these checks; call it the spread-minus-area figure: -60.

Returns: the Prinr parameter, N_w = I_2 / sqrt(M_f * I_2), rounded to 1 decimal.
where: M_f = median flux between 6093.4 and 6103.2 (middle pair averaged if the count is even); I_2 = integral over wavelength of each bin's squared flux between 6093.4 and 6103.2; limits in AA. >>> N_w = 11.9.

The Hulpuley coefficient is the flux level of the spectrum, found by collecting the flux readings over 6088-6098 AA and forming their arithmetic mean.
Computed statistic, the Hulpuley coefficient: 14.4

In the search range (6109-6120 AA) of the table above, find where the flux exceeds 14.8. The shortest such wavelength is 6109.56 AA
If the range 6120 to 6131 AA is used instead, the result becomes 6123.64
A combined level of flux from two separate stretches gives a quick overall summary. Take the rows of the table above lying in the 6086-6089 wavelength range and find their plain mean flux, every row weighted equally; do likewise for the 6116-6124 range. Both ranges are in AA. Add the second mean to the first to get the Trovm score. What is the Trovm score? 30.5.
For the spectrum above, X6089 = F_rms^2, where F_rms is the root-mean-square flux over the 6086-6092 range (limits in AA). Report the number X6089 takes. 224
